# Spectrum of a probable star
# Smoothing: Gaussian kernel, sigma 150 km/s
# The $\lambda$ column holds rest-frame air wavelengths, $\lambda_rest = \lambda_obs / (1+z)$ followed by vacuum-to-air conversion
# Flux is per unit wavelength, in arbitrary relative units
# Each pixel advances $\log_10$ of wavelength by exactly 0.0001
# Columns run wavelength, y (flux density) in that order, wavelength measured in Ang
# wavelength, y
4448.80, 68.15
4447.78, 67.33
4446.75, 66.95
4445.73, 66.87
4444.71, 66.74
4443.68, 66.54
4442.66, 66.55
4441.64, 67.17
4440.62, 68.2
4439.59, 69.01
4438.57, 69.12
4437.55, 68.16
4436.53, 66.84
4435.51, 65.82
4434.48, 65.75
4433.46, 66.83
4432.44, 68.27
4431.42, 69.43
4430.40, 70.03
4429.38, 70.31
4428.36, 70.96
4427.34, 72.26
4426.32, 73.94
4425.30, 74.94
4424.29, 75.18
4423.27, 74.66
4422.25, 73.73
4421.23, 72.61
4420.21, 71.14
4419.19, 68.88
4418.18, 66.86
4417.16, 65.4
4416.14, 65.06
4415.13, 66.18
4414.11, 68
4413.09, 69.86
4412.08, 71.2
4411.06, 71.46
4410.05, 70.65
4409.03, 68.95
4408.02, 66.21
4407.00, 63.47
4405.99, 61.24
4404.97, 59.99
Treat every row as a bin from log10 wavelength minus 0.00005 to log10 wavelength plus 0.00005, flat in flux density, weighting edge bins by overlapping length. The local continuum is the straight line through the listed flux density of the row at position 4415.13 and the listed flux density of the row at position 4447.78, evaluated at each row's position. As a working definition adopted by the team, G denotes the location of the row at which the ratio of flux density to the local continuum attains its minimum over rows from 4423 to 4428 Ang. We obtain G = 4427.34 Ang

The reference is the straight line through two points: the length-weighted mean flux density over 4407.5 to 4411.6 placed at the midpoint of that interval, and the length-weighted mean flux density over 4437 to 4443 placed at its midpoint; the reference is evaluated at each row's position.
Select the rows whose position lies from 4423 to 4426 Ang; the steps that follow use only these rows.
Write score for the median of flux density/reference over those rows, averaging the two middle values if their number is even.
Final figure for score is 1.09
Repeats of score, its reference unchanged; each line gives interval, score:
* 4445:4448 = 0.99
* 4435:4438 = 0.98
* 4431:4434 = 1.00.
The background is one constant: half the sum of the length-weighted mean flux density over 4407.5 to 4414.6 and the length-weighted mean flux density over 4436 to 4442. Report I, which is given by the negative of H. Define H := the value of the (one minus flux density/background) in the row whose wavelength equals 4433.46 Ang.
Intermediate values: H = 0.03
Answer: -0.03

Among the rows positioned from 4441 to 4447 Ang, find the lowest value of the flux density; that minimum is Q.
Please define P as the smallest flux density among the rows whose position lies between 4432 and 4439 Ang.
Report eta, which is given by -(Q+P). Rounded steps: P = 65.75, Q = 66.54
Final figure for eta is -132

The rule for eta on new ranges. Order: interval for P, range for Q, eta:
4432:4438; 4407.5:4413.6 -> -132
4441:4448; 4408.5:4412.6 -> -135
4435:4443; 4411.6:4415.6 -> -132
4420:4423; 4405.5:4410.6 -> -132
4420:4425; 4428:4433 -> -139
